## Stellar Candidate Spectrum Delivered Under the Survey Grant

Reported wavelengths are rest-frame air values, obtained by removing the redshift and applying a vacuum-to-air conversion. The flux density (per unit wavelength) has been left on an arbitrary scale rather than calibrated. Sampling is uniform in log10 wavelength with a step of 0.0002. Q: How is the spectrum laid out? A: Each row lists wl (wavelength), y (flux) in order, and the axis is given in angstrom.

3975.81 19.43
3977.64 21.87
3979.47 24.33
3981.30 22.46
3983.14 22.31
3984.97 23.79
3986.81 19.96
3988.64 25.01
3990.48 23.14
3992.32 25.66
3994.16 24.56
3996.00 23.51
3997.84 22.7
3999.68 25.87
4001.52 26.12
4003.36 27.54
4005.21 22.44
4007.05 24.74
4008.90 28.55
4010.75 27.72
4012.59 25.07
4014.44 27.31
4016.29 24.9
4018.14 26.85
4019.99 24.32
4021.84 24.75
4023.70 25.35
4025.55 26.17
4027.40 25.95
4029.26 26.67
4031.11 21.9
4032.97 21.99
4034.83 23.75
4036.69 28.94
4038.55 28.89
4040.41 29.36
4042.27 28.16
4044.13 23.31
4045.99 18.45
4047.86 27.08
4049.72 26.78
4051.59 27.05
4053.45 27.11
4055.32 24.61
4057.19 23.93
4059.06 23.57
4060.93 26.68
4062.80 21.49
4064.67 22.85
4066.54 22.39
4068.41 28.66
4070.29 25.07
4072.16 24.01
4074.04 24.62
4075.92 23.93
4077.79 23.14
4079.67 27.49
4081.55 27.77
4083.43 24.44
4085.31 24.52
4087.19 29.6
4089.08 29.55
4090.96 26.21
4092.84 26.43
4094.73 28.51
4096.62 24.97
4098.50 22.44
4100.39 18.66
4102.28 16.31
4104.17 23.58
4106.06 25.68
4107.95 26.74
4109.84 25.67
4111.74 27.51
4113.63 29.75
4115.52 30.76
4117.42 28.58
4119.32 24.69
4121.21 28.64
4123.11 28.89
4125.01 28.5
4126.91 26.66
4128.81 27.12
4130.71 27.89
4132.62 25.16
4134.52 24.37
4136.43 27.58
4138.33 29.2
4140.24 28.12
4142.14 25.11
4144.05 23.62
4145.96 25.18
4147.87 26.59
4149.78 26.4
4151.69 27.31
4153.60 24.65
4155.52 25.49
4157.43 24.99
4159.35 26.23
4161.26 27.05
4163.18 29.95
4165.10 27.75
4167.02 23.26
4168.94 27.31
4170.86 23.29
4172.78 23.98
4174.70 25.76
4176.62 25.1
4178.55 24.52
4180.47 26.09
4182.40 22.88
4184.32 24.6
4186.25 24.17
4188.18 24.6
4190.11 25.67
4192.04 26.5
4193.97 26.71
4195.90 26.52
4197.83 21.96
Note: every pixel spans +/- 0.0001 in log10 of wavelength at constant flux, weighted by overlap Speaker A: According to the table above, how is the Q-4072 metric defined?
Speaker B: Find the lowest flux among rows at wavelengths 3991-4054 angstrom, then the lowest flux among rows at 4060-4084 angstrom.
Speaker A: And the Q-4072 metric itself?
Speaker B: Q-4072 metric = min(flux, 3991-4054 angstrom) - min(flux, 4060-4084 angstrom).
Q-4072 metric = -3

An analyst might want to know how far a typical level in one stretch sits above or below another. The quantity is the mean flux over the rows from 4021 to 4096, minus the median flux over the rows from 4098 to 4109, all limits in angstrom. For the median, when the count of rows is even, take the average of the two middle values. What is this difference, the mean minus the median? 2.5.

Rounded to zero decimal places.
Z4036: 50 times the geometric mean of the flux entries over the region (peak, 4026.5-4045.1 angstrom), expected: 1287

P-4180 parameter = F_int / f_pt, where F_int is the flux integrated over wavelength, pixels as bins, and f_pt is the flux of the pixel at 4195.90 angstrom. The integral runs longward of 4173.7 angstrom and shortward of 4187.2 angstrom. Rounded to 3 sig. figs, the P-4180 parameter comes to 12.6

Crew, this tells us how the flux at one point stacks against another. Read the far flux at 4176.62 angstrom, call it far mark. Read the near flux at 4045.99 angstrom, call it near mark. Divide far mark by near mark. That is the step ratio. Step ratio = 1.36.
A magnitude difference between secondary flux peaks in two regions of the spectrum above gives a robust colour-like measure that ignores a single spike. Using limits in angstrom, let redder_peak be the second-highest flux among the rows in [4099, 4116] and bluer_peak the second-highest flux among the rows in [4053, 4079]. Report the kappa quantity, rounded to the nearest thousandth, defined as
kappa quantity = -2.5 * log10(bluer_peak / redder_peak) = 0.101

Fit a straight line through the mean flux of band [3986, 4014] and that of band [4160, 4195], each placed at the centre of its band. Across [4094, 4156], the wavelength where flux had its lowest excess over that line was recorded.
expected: 4102.28 angstrom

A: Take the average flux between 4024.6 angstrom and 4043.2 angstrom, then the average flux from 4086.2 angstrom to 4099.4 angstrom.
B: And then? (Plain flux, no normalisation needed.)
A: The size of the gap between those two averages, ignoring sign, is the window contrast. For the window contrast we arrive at 0.64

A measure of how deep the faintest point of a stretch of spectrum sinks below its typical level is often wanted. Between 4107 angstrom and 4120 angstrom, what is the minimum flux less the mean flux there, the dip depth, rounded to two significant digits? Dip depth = -3.0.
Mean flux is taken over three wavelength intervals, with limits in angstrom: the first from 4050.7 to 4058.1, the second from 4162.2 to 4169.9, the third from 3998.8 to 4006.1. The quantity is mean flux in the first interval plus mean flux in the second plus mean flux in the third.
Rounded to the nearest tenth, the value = 78.2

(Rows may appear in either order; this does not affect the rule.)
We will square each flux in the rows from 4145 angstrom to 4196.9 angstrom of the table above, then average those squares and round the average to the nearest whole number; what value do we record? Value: 660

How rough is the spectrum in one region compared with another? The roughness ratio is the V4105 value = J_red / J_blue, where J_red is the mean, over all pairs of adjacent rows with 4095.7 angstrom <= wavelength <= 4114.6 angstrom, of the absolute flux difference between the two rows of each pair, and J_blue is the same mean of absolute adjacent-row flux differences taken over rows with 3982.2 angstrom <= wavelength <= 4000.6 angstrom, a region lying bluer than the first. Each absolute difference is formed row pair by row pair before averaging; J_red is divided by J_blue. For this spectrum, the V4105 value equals 1.2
